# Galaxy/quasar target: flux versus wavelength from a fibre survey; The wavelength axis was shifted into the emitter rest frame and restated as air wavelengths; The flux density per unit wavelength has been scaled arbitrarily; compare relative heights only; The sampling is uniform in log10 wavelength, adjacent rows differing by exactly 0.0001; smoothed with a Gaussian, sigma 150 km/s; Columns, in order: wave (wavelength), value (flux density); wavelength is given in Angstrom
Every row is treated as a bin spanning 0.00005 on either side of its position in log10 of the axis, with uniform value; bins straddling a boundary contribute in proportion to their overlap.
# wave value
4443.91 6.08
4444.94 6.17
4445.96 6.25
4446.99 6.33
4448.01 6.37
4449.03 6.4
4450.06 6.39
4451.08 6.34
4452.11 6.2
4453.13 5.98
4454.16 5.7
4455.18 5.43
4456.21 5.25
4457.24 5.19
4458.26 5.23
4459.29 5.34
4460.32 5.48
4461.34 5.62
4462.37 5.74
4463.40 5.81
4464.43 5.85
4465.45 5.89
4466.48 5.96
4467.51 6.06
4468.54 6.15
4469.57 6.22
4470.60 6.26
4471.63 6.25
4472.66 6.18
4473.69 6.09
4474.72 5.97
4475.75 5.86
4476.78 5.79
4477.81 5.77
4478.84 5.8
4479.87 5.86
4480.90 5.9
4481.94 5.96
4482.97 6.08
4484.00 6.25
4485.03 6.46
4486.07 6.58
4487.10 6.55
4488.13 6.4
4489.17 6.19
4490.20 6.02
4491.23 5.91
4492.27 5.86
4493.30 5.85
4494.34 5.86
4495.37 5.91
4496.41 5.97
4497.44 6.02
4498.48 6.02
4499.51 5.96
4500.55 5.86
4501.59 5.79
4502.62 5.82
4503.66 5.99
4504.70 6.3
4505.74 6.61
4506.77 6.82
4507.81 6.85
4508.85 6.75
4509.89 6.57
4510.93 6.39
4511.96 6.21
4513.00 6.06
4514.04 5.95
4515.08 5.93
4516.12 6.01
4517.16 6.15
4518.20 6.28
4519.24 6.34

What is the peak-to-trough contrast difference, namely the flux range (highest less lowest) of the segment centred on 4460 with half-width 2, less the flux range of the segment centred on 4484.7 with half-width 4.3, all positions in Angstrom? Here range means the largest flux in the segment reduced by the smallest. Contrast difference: -0.29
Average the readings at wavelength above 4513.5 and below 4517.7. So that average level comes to 6.01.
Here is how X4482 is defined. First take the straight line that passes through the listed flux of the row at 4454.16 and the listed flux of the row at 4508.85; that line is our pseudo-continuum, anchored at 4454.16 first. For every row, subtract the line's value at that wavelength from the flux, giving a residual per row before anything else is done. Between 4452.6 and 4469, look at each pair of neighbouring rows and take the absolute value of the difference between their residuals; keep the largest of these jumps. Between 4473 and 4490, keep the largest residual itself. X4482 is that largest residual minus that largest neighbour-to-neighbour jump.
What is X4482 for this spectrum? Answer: -0.032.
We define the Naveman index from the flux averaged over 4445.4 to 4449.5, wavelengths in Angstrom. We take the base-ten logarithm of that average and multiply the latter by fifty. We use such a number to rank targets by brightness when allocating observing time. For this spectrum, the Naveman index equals 40.1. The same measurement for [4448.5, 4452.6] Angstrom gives 40.1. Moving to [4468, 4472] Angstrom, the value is 39.7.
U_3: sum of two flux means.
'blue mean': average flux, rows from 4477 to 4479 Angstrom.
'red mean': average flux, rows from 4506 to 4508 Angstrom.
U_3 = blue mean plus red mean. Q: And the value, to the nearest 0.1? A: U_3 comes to 12.6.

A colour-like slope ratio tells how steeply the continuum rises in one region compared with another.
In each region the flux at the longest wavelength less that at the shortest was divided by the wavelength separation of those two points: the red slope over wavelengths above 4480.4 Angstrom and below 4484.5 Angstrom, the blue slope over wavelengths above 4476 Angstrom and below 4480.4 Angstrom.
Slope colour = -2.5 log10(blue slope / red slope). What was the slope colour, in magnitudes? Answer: 1.7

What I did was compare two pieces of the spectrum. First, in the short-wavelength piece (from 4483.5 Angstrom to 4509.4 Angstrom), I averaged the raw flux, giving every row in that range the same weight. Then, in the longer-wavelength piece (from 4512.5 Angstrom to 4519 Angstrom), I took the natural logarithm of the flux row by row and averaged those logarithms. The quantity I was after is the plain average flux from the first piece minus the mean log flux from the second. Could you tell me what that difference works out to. 4.4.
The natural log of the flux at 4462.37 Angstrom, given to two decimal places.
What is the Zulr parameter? 1.75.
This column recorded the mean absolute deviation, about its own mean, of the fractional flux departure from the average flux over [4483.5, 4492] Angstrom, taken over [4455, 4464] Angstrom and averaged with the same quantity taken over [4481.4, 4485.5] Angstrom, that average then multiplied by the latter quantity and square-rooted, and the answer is 0.027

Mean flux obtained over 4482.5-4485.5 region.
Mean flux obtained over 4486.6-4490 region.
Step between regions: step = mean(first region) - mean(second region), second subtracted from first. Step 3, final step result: -0.1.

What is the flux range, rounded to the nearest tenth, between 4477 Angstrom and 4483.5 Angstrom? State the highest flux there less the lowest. 0.3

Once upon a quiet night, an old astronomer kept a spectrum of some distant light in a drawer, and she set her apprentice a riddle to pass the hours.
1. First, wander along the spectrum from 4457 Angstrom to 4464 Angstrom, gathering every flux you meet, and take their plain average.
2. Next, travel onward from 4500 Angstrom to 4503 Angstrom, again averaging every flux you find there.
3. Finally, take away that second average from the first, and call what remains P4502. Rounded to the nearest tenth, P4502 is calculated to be -0.3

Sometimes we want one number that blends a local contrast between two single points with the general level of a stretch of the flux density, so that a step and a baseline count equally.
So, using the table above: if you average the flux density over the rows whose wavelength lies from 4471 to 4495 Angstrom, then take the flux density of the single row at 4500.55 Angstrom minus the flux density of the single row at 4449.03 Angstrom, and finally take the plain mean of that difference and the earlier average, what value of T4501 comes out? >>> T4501 2.76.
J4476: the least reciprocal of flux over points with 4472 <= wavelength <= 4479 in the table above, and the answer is 0.162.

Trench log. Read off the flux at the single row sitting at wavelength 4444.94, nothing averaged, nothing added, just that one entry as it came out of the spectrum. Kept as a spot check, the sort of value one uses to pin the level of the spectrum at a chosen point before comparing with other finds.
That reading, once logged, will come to 6.17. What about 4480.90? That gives 5.9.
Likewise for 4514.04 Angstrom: 5.95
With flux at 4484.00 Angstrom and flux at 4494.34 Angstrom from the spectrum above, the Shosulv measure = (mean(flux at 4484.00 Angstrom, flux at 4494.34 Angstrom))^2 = 36.7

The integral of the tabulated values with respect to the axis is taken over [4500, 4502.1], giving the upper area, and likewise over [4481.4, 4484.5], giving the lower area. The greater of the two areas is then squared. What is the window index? 356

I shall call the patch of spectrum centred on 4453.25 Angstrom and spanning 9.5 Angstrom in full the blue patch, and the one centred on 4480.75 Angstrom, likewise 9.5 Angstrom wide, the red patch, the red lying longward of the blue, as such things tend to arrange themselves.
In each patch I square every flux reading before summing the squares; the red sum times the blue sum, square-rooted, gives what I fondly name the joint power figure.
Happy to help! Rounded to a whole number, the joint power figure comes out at 318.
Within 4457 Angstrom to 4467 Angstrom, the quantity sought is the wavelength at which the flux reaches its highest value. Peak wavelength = 4466.48 Angstrom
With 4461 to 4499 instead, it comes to 4486.07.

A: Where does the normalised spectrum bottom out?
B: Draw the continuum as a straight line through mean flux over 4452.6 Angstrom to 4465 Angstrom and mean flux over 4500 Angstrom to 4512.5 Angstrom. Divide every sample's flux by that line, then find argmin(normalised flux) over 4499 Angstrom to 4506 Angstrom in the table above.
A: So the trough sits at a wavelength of 4501.59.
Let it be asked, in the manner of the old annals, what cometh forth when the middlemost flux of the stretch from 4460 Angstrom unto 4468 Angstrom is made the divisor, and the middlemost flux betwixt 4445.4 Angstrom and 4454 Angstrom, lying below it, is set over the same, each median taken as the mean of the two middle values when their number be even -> 1.09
